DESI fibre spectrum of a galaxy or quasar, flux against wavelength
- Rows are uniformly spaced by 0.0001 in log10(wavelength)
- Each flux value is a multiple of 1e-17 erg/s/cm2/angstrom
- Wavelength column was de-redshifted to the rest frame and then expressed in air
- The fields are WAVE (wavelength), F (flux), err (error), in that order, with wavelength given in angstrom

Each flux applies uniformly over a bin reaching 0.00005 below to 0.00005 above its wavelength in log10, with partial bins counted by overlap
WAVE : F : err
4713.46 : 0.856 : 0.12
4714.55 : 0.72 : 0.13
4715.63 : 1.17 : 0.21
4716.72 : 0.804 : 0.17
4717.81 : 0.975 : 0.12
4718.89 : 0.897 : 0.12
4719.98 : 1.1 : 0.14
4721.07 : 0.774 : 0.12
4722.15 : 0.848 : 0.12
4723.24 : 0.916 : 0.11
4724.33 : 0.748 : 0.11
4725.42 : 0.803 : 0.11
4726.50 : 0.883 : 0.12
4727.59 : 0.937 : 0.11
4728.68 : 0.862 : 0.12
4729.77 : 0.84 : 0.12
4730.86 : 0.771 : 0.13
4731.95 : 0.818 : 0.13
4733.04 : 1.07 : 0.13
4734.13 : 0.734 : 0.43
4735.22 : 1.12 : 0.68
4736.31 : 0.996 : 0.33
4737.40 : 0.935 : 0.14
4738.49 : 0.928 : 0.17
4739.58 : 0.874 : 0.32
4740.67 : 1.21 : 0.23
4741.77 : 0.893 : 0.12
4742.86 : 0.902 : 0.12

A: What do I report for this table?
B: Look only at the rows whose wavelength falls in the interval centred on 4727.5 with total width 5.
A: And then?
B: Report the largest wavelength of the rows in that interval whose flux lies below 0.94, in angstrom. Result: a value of 4729.77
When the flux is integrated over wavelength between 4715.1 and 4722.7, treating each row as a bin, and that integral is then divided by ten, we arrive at 0.71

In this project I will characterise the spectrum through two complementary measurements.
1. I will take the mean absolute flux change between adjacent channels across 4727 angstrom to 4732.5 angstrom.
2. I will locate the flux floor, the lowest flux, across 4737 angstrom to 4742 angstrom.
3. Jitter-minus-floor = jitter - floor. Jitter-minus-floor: -0.82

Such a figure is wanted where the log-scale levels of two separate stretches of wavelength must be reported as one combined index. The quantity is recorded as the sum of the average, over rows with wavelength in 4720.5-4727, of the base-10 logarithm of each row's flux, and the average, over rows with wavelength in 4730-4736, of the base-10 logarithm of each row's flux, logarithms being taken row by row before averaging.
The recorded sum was -0.13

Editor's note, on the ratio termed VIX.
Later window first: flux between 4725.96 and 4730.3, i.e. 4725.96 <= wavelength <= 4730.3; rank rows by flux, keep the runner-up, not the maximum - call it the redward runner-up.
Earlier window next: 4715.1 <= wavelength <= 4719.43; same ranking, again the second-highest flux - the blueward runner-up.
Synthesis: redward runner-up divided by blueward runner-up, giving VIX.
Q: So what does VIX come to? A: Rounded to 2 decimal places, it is 0.91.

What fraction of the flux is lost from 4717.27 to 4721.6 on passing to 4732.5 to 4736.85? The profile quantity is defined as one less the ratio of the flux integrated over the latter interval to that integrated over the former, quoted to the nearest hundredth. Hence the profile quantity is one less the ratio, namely -0.05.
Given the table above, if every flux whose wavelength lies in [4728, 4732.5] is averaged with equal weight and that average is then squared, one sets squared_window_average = 0.68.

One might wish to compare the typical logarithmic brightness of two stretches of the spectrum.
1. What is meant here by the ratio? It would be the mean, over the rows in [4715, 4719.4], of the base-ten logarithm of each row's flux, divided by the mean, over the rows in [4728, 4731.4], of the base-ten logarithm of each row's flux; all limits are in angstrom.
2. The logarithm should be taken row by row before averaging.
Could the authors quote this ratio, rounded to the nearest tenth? 0.3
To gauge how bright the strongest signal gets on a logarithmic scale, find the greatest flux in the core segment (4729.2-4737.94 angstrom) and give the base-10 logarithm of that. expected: 0.05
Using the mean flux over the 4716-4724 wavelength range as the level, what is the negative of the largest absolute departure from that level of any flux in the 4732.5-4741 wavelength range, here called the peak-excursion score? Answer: -0.31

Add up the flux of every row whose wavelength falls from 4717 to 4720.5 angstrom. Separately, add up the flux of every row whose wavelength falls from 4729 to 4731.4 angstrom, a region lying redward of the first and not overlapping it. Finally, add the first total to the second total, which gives 4.6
